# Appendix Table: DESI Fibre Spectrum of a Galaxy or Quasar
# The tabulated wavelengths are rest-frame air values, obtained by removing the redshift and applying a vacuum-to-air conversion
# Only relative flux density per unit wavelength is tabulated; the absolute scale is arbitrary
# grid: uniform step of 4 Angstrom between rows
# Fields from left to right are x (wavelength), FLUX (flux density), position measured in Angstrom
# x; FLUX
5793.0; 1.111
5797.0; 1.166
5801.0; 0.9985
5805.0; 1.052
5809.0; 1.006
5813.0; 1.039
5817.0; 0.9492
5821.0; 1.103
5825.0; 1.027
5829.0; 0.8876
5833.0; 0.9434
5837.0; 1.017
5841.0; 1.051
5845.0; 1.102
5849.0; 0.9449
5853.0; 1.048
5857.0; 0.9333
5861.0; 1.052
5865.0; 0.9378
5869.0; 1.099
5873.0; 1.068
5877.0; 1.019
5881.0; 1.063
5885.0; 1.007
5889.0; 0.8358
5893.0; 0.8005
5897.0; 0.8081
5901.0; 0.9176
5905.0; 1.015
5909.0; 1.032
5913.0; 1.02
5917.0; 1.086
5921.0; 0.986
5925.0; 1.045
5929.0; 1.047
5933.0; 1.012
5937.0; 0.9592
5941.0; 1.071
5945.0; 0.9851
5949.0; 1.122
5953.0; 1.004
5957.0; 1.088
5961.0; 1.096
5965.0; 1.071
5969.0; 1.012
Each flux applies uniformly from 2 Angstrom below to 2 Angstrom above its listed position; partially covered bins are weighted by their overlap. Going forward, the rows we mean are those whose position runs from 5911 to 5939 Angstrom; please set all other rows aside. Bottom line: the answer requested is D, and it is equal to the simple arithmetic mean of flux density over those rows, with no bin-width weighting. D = 1.02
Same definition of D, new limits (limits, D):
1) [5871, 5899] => 0.94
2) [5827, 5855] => 1.00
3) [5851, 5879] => 1.02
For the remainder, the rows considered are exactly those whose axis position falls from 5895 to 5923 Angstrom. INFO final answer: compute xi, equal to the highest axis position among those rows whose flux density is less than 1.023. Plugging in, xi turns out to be 5921.0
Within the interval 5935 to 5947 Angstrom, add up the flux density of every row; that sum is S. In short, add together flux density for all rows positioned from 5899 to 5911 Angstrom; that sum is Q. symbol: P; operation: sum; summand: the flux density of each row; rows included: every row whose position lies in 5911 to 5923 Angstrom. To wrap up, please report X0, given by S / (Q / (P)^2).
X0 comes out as 9.7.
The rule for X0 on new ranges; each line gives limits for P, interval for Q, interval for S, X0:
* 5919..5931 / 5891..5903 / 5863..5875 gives 11.6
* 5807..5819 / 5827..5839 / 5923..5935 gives 9.8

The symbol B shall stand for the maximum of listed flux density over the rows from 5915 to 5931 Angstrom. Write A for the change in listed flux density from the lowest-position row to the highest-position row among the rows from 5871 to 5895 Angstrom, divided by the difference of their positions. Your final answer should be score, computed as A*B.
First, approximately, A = -0.013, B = 1.086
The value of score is -0.015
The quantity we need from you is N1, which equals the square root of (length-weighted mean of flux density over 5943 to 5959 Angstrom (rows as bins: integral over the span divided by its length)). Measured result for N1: 1.025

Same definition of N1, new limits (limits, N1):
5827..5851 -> 0.995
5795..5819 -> 1.017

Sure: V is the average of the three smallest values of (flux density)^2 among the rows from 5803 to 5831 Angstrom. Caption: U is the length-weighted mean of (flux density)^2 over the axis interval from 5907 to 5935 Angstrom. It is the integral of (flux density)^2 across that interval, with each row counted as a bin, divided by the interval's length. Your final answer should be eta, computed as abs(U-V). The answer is 0.17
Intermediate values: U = 1.07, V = 0.90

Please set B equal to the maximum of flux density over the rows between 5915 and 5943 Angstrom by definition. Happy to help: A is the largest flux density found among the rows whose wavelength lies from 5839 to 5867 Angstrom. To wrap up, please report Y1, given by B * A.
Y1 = 1.20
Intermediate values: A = 1.102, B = 1.086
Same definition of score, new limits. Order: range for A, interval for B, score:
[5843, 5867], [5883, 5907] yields -0.008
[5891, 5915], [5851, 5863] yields 0.012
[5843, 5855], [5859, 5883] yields -0.007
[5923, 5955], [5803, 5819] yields -0.002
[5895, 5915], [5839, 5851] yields 0.015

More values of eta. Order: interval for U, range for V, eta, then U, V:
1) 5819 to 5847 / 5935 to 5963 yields 0.08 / 1.04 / 0.97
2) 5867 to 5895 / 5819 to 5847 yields 0.08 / 0.98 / 0.90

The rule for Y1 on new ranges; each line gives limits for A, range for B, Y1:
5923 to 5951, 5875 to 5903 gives 1.19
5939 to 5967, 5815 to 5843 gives 1.24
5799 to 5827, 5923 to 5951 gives 1.24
